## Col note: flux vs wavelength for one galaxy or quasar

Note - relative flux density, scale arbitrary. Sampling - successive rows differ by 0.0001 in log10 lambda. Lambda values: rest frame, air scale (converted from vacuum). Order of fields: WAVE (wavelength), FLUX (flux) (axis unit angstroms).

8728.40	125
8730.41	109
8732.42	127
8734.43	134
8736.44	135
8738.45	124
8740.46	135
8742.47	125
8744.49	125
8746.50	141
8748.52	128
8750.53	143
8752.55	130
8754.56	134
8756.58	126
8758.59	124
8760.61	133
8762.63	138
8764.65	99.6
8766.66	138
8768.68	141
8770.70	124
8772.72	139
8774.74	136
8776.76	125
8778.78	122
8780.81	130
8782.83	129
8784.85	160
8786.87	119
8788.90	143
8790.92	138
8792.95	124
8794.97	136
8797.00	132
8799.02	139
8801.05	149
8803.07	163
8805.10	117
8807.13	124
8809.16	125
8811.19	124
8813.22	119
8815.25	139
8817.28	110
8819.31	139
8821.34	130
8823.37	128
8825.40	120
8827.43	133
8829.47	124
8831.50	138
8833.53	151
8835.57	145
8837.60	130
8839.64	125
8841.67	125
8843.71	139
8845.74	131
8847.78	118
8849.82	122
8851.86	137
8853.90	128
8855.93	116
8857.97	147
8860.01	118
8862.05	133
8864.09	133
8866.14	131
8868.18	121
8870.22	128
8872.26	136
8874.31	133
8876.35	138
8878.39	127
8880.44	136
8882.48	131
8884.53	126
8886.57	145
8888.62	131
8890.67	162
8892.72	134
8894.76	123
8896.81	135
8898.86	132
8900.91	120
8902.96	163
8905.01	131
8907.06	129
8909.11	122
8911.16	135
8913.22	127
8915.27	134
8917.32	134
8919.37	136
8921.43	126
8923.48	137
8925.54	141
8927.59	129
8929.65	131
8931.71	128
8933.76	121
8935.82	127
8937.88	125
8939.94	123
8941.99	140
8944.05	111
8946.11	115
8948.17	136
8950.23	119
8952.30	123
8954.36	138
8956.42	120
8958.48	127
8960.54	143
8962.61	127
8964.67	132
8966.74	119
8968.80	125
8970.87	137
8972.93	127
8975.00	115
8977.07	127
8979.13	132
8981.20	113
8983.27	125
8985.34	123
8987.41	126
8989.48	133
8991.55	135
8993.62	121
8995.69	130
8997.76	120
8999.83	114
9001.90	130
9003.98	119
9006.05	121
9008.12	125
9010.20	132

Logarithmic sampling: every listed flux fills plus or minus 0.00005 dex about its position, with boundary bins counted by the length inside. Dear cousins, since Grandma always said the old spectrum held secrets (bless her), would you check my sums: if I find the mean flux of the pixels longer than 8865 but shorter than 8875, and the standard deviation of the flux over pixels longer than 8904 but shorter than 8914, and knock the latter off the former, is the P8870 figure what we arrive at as 125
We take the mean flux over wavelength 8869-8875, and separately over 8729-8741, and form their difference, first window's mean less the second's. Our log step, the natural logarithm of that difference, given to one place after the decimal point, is 1.6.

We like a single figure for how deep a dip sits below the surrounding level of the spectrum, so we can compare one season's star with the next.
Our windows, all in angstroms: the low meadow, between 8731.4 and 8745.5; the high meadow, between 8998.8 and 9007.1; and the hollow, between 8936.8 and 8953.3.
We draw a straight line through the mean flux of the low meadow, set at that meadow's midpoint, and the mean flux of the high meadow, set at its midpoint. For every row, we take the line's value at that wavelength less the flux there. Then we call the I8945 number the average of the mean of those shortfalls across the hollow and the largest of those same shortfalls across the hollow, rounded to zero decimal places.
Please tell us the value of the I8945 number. 5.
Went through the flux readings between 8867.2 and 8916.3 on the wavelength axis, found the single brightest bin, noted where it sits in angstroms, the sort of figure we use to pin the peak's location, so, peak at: 8902.96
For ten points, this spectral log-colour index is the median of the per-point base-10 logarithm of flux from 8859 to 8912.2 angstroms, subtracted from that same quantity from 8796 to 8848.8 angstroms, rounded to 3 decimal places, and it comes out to -0.005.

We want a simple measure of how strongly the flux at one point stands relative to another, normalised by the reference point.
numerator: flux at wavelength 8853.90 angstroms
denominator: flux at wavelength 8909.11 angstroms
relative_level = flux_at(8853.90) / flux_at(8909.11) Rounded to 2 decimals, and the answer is 1.05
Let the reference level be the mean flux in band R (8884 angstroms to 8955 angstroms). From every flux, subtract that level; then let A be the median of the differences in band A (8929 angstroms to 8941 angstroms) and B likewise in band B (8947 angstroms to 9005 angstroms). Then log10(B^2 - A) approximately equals 1.42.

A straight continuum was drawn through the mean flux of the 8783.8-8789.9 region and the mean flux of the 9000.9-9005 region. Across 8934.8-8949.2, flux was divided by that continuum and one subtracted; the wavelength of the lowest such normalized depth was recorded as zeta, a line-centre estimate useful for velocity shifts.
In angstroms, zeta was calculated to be 8944.05 angstroms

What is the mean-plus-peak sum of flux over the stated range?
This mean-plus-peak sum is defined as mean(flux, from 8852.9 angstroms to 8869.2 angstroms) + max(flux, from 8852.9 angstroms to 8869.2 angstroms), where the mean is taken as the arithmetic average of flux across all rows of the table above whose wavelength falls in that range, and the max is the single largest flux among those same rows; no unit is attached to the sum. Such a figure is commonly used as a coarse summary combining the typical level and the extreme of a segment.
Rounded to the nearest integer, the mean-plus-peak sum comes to 275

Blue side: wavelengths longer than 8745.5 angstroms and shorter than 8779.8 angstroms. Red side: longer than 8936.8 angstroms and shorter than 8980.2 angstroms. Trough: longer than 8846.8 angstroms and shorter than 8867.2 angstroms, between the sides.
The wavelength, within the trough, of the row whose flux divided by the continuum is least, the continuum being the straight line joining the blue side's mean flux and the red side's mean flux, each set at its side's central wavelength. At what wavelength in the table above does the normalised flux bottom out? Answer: 8855.93 angstroms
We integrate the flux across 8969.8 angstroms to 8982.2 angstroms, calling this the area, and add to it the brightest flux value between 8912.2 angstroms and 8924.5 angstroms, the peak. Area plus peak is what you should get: 1689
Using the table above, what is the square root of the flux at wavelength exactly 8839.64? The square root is 11.2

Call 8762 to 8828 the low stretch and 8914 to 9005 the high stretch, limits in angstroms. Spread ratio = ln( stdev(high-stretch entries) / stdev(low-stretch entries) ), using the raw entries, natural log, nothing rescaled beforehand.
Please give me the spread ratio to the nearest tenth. -0.5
